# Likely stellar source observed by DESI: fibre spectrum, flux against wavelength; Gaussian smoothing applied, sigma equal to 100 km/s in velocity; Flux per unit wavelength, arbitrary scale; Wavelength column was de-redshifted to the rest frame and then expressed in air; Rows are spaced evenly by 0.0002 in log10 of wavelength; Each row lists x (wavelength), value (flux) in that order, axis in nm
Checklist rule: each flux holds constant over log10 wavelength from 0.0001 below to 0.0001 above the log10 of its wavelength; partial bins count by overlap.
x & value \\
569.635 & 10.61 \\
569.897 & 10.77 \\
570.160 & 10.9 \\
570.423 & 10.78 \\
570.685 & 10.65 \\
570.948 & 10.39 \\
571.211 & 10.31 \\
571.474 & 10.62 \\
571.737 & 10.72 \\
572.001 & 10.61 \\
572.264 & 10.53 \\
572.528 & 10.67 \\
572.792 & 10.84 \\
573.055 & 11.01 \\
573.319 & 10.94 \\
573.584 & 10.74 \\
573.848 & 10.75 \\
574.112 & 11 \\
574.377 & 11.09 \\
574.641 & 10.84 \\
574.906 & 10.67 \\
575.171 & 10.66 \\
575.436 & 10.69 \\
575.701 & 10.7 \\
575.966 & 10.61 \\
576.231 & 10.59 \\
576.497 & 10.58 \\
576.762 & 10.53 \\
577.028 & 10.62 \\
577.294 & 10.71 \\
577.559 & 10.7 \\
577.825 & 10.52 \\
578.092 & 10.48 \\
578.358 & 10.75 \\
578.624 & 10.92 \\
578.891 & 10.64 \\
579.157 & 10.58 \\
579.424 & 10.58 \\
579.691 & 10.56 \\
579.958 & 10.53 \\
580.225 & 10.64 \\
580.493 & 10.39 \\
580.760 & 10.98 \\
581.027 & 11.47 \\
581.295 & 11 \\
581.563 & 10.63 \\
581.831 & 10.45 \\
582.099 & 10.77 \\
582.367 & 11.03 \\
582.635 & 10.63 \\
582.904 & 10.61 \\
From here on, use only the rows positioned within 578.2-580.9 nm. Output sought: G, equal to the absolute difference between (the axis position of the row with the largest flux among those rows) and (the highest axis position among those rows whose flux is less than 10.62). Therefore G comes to 0.27 nm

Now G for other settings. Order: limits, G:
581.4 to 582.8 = 0.54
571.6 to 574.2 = 0.79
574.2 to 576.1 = 1.59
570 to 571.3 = 1.05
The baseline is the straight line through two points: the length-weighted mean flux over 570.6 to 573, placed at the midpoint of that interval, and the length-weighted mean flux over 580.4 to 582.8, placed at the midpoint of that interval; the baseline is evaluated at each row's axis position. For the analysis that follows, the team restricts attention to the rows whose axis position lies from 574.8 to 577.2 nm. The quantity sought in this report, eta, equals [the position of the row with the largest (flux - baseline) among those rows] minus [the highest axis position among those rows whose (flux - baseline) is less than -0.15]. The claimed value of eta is -1.06 nm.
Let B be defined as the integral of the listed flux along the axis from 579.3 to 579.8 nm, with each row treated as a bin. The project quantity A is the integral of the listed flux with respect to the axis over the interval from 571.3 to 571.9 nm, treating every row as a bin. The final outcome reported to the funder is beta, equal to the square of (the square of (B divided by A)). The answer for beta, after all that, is 0.47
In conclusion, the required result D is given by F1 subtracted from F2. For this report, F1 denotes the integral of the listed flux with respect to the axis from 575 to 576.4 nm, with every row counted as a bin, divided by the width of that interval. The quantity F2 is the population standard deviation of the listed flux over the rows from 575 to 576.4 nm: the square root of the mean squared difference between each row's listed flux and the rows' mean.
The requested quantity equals -10.6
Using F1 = 10.65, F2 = 0.04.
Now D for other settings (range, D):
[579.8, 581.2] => -10.4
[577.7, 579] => -10.5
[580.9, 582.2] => -10.5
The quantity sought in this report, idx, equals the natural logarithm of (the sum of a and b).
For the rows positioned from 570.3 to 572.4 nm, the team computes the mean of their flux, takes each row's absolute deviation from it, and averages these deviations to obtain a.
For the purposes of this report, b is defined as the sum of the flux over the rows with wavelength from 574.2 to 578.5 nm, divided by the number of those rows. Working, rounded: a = 0.12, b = 10.7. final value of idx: 2.38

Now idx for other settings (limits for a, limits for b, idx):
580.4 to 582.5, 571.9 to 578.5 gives 2.40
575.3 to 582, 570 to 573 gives 2.38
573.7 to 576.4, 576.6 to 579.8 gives 2.38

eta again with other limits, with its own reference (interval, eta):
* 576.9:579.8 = -1.07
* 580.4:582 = -0.80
